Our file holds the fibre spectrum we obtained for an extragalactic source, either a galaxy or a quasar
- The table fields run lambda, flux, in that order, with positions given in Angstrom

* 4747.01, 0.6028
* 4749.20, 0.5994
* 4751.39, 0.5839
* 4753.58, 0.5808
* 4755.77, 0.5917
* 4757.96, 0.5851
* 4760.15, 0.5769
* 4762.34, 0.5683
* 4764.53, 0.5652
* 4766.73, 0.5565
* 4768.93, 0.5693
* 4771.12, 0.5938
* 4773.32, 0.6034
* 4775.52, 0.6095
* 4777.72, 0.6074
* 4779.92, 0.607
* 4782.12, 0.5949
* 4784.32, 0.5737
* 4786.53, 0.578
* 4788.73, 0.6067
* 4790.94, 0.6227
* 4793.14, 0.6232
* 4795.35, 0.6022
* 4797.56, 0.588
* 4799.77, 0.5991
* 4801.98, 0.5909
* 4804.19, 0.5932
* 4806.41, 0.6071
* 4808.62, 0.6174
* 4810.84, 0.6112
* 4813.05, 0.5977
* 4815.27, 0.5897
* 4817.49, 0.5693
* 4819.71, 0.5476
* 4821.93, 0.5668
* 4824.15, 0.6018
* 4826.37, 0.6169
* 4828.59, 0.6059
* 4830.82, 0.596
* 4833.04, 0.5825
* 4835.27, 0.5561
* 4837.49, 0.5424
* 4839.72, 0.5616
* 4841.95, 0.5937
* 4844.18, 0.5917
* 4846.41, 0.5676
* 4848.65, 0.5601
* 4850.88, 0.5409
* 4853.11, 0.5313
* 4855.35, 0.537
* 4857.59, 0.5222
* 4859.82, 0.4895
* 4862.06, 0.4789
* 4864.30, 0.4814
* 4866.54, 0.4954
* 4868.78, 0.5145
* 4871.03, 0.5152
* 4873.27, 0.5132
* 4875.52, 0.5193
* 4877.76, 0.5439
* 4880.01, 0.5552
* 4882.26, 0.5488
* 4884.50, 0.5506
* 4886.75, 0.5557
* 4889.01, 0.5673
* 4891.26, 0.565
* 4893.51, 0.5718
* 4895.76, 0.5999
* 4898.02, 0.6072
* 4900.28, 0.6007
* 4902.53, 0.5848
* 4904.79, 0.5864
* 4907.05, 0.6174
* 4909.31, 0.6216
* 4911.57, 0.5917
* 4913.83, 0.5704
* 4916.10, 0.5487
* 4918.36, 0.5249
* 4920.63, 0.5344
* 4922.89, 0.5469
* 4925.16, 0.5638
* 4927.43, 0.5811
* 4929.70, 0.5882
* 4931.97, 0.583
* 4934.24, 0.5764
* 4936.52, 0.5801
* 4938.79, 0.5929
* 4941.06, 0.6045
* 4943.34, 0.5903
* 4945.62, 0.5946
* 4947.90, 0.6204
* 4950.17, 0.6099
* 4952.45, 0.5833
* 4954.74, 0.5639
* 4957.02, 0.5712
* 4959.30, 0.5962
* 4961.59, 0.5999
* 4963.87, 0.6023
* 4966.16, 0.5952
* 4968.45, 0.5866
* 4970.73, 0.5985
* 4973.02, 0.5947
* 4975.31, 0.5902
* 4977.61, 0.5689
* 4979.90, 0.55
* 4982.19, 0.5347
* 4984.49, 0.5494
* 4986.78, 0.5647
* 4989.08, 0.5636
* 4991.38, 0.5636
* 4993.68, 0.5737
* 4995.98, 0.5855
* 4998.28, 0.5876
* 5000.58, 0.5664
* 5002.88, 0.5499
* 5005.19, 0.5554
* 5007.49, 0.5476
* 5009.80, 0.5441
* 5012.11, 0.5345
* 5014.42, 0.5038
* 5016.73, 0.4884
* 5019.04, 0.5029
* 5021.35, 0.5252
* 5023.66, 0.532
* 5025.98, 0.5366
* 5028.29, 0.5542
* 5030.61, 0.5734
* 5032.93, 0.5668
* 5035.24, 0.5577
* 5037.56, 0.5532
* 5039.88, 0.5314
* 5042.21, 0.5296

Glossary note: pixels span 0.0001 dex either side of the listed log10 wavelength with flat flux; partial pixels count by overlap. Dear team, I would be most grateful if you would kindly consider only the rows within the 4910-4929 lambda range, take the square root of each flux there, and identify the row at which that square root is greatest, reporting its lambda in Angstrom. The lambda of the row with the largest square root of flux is 4911.57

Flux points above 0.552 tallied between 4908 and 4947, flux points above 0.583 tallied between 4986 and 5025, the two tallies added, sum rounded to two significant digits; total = 15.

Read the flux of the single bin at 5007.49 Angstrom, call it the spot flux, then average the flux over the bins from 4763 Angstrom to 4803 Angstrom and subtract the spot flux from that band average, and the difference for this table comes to 0.046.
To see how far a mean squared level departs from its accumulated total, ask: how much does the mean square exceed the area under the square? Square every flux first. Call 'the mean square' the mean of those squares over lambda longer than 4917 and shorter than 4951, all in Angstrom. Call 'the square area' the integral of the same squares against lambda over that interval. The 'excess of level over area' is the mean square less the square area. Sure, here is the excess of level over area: -11.1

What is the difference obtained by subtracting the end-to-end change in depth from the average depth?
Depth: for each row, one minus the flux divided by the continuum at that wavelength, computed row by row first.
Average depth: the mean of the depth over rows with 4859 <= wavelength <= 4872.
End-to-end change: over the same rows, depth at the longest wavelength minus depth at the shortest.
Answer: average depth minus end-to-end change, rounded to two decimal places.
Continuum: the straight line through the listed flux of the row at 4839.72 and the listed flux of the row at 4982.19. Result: 0.16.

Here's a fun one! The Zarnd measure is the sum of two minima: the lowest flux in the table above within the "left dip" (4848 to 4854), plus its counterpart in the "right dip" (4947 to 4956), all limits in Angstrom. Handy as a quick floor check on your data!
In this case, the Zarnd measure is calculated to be 1.10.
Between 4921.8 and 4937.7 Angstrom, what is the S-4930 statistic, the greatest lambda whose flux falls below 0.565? 4925.16 Angstrom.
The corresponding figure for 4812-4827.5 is 4819.71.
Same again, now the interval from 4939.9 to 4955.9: 4954.74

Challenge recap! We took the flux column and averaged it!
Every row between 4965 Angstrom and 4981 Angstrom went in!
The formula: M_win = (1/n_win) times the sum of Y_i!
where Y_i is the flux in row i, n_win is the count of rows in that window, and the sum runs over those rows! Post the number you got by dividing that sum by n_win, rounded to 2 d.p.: 0.58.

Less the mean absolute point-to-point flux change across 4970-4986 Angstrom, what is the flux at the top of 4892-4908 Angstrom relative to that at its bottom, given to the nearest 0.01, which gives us 0.03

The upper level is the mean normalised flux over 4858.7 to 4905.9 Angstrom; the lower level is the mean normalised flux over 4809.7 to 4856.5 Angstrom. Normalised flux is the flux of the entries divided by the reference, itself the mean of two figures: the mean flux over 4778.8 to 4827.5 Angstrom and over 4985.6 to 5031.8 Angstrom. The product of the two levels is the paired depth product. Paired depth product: 0.96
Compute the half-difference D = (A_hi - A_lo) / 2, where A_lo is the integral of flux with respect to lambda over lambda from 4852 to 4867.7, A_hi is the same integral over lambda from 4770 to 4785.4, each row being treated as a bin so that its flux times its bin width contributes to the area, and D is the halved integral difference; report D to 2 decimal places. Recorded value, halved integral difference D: 0.65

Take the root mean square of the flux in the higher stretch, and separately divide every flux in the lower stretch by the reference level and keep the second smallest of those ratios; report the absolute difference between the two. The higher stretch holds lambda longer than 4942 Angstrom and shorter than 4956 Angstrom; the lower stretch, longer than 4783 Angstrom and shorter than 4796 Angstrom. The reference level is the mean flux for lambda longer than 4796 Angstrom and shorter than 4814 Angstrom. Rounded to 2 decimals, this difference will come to 0.37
